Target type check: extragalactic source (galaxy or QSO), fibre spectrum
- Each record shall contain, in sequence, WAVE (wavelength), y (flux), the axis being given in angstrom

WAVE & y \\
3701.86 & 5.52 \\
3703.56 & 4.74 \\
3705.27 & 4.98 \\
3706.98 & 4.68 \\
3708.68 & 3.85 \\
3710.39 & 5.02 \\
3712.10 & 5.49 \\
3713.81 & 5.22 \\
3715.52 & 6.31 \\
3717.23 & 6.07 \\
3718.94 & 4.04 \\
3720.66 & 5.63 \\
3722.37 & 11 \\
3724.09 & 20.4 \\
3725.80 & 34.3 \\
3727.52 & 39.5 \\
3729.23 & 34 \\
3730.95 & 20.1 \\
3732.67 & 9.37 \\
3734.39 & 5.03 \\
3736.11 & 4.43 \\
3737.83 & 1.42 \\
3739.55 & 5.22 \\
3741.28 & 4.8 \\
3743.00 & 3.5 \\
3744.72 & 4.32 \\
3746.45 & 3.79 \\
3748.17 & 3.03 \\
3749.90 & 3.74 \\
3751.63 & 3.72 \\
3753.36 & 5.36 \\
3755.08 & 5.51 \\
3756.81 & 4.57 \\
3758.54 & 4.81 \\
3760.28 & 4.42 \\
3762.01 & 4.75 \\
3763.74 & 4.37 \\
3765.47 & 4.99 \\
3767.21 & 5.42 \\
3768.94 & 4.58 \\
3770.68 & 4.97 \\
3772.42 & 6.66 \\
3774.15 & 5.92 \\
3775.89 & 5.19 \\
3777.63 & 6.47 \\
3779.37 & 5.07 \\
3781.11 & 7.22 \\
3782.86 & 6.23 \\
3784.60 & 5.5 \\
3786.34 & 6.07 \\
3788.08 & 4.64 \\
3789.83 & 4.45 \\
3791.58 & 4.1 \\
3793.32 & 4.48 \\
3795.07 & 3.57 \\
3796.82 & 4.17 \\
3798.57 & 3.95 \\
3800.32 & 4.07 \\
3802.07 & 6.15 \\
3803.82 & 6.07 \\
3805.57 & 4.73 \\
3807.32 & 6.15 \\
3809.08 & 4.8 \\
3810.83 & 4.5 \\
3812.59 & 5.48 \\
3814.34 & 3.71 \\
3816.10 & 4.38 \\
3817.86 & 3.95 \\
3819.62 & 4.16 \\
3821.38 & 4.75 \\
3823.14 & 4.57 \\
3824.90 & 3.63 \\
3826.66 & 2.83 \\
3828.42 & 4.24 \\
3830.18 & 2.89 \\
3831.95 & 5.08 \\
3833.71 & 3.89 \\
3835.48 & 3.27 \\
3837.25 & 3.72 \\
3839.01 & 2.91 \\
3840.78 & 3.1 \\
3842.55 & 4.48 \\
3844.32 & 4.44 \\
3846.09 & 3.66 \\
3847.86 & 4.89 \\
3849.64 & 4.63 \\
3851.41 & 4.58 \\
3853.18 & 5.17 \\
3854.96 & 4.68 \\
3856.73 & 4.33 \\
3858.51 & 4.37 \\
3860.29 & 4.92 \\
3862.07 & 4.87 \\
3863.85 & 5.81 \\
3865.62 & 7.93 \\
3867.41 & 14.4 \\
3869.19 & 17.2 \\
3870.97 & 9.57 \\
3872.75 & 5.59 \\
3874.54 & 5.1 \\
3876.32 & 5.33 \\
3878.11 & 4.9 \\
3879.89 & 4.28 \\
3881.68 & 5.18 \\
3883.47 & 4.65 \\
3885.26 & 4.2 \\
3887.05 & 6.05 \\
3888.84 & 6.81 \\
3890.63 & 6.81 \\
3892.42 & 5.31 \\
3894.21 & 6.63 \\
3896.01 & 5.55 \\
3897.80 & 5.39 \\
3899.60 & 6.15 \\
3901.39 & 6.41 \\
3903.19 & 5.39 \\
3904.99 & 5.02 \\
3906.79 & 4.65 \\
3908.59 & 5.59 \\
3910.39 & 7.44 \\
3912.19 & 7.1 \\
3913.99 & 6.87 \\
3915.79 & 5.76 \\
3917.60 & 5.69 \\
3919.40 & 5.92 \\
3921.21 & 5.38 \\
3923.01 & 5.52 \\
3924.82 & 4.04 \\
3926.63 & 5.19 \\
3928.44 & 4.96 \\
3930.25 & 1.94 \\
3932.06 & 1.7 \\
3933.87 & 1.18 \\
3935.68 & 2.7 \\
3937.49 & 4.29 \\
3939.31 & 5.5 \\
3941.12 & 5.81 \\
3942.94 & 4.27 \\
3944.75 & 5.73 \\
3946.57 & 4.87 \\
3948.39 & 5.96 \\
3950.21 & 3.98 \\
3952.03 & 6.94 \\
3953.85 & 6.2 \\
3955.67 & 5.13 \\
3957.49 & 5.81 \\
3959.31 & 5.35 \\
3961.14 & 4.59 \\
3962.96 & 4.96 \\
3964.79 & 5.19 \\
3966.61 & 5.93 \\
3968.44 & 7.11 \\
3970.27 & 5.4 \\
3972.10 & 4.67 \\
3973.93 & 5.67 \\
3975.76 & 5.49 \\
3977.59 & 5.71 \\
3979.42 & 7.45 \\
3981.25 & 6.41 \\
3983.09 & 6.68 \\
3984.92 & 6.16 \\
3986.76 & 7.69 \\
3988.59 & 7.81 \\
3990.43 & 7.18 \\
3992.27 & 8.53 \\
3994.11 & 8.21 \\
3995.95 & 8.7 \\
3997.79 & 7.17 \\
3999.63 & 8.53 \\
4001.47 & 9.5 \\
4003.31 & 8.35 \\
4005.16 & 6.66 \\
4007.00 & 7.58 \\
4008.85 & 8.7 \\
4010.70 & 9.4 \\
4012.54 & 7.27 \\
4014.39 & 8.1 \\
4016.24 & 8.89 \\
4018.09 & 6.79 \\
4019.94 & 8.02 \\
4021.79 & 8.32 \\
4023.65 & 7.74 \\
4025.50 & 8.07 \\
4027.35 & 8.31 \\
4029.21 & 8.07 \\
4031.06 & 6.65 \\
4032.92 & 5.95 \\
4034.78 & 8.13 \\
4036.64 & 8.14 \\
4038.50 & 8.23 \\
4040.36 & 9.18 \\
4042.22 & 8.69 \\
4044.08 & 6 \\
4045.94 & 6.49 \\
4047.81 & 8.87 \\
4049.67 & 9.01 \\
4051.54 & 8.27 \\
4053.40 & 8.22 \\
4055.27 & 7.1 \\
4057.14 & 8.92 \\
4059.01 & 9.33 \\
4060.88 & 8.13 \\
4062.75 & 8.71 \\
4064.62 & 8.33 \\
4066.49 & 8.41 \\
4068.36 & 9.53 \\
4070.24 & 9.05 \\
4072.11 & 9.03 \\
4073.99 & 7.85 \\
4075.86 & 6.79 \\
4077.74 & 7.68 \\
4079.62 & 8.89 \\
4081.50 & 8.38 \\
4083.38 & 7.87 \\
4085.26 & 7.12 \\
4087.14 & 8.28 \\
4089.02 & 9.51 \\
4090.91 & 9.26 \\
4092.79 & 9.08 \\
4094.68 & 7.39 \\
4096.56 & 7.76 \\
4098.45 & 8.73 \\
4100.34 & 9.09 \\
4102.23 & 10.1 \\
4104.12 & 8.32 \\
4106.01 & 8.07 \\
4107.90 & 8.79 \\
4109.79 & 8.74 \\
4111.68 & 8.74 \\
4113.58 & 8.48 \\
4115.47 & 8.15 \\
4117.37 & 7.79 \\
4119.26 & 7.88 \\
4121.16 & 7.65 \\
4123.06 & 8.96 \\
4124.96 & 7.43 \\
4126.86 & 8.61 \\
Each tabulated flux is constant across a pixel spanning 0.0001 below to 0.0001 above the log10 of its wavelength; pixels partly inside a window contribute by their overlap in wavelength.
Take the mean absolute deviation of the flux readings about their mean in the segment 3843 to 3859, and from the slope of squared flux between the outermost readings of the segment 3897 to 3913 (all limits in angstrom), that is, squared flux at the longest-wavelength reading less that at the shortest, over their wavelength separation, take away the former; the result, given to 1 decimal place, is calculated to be 1.2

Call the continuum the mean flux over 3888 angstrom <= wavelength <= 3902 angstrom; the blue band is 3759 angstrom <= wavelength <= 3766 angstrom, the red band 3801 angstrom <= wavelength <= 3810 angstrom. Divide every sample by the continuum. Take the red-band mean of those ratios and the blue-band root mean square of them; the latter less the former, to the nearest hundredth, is -0.15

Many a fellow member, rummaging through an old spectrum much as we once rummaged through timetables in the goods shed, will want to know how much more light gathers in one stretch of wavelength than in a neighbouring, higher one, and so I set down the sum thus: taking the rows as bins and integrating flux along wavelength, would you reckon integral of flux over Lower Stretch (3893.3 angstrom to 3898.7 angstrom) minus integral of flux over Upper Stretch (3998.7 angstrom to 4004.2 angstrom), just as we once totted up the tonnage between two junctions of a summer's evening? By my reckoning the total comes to -17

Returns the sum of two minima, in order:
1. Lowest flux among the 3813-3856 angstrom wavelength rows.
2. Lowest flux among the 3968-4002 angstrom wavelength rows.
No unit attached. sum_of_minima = 7.5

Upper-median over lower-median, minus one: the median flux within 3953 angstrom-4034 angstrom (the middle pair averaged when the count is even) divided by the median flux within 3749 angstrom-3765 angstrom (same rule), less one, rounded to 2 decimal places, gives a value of 0.57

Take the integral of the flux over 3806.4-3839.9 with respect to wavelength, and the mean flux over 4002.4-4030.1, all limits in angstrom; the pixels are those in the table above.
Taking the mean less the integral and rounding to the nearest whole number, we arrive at -131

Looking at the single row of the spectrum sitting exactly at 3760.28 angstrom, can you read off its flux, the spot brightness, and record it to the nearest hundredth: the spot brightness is 4.42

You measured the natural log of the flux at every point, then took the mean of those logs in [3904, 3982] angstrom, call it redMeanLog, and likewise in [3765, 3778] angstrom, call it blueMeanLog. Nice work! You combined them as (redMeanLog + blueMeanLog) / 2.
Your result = 1.65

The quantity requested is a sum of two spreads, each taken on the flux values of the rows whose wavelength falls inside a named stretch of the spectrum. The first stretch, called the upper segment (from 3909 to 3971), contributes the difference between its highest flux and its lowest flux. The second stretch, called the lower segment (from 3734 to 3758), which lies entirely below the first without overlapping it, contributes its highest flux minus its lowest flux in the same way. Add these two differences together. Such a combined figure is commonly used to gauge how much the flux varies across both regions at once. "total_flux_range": 10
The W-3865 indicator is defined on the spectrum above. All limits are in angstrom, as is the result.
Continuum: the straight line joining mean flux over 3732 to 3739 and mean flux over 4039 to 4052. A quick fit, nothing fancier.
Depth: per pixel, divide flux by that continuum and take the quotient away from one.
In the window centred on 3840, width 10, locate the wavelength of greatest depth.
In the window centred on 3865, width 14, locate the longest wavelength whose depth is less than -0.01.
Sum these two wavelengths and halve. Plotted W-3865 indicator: 3855.0 angstrom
